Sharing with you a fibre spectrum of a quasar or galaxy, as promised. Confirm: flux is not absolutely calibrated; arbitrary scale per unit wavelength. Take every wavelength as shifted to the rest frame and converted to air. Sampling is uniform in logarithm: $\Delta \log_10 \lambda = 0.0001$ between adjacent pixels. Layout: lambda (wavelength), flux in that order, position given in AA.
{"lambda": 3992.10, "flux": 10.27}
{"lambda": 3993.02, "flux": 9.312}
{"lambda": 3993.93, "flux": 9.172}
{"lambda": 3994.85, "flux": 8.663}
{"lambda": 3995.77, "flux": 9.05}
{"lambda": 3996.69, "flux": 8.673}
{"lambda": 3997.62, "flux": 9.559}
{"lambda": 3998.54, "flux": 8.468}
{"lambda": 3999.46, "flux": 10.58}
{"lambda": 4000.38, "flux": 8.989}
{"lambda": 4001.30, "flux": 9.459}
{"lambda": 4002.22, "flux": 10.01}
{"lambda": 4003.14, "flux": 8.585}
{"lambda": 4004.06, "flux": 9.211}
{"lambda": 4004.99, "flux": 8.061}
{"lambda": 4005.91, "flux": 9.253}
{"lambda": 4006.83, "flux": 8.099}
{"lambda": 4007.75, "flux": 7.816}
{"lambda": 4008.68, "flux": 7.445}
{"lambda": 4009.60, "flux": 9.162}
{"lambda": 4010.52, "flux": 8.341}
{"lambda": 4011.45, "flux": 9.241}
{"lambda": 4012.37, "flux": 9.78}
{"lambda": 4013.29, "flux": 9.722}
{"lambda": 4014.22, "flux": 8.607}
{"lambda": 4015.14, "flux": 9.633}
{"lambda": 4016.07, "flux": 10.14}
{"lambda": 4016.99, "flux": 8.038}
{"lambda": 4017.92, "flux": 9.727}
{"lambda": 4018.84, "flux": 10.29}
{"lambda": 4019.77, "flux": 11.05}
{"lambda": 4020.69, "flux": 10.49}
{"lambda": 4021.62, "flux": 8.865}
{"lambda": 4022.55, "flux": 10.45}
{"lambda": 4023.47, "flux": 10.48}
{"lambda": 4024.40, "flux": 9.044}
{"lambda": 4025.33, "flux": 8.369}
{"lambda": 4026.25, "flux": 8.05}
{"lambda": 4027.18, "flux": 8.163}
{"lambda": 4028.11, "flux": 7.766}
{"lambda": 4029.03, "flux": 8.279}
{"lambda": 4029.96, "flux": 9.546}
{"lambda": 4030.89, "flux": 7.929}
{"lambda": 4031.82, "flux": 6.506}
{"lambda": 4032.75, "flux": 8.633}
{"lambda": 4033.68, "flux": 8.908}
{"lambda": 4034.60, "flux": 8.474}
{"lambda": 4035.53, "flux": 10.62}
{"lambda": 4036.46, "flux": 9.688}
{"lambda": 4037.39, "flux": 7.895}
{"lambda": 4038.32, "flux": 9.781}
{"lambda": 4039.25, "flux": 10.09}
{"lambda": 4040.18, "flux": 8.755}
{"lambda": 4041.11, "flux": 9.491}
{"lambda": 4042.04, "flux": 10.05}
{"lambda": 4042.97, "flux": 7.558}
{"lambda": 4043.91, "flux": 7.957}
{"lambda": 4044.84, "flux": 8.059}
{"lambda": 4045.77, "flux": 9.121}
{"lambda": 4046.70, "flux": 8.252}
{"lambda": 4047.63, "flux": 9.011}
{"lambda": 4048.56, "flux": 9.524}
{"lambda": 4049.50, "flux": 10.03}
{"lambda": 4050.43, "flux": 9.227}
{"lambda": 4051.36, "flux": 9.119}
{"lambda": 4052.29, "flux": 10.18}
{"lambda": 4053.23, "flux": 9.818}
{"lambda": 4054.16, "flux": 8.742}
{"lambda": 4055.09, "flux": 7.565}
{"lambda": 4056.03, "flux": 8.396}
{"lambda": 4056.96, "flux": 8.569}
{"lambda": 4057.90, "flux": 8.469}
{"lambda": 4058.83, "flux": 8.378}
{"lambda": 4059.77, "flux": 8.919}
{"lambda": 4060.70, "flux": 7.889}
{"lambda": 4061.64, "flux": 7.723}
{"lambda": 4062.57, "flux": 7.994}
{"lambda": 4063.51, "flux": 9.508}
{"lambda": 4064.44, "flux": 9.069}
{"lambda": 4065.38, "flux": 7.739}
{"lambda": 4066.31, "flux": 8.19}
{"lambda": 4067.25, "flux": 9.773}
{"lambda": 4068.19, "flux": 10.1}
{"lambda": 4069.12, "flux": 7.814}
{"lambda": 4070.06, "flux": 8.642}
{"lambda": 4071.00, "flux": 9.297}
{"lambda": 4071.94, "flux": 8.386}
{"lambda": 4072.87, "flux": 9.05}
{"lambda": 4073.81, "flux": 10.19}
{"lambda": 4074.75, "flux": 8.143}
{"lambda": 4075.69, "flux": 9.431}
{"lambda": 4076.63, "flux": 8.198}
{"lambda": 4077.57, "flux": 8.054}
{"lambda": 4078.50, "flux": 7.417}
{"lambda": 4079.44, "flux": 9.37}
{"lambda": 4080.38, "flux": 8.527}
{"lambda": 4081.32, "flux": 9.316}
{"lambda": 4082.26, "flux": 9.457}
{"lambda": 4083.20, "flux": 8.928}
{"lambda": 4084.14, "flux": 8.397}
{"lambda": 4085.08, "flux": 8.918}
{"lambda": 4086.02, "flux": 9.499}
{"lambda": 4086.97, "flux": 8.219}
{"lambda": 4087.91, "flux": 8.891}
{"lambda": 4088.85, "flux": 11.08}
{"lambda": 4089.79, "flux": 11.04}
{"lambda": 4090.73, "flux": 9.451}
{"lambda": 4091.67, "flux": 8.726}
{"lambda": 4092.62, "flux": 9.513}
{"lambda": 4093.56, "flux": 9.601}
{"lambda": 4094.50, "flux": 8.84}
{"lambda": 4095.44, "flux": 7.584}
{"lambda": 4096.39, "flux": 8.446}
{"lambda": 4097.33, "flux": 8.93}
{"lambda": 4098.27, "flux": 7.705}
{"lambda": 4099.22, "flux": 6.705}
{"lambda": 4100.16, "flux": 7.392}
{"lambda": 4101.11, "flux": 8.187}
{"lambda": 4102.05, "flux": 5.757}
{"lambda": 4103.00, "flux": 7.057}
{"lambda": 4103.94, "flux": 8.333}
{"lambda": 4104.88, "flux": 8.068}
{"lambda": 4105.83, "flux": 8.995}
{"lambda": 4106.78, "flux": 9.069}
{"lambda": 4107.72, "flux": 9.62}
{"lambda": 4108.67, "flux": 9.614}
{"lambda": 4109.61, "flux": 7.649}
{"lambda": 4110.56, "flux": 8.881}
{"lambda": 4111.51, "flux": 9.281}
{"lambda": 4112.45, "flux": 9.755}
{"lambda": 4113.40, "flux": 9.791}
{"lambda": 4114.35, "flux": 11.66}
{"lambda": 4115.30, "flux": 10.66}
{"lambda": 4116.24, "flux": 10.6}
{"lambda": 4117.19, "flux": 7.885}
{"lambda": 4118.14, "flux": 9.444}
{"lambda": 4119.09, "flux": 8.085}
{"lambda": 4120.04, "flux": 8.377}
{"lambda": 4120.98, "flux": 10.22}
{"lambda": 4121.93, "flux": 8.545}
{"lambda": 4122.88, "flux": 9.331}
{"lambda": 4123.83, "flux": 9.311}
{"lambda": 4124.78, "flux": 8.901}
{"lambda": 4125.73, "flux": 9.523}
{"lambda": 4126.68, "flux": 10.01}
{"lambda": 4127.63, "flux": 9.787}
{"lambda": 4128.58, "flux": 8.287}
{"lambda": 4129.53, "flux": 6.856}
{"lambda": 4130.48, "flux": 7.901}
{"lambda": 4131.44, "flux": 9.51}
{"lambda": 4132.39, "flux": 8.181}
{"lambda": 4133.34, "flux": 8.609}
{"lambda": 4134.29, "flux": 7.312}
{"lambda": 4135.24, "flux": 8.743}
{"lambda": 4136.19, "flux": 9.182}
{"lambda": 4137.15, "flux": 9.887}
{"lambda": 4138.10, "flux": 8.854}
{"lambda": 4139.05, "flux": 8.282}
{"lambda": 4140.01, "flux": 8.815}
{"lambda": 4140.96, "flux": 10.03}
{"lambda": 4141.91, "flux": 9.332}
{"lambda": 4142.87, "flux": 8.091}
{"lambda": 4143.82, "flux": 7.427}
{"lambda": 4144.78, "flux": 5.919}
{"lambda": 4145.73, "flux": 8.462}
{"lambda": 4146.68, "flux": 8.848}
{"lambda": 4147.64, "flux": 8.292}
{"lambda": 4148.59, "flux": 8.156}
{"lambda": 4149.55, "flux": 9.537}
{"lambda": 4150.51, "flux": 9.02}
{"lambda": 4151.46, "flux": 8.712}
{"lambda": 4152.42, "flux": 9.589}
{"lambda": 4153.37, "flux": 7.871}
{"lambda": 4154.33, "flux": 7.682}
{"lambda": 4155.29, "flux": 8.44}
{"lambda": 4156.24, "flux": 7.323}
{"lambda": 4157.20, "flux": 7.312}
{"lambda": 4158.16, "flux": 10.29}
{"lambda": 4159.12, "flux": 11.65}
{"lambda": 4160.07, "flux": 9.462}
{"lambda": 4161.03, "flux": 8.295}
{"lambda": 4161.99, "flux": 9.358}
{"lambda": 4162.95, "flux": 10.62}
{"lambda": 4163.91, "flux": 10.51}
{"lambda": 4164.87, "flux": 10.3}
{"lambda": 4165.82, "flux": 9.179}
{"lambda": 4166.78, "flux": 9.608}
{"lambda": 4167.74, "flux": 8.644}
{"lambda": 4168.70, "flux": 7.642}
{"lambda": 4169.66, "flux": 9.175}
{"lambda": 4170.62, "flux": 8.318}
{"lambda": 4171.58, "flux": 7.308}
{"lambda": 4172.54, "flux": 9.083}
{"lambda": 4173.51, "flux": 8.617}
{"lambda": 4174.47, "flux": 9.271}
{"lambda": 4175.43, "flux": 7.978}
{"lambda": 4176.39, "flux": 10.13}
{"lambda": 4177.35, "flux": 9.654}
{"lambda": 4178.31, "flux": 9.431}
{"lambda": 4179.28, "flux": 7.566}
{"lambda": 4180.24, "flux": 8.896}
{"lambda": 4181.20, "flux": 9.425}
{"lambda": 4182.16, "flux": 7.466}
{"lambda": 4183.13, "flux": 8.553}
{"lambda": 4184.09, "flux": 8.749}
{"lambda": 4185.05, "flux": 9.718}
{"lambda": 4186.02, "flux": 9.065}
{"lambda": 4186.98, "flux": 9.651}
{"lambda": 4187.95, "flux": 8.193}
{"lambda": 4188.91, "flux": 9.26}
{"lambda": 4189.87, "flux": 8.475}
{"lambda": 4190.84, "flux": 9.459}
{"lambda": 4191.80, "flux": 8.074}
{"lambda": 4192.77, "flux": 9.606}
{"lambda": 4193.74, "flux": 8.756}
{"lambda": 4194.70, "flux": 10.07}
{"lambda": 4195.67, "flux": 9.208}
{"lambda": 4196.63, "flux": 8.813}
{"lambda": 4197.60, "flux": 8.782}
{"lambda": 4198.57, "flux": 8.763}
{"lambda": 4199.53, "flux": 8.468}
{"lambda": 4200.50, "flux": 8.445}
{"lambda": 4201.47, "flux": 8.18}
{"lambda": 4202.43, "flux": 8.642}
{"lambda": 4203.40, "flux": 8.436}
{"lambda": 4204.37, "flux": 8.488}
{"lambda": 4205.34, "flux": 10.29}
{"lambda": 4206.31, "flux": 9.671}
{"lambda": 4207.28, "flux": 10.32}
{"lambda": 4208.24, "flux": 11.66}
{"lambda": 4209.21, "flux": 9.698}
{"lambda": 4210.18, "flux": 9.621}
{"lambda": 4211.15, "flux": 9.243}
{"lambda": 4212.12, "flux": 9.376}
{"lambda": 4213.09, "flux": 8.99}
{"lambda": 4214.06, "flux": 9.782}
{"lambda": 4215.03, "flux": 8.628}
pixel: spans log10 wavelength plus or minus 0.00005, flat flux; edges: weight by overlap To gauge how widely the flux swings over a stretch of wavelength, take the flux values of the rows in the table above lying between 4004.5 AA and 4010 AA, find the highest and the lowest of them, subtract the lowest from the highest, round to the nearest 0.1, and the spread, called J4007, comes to 1.8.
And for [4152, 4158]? 2.3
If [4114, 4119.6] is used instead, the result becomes 3.8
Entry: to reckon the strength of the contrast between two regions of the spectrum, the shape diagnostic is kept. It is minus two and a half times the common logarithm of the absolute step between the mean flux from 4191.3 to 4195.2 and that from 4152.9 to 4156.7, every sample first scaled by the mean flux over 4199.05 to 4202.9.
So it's 2.0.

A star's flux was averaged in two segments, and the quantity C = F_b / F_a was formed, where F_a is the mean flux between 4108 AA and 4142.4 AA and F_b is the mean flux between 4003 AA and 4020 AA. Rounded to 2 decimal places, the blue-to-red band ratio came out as 1.00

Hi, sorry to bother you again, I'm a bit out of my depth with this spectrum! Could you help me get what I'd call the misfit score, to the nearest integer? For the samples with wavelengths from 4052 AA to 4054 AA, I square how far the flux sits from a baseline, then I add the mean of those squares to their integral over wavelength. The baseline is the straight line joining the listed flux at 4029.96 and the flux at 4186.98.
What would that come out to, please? 1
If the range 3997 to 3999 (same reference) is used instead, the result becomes 2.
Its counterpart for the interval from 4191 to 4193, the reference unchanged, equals 4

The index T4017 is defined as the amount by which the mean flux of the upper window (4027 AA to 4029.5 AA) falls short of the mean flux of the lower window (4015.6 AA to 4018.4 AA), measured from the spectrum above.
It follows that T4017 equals 1.2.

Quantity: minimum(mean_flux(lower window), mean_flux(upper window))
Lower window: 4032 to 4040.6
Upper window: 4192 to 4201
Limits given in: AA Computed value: 9.0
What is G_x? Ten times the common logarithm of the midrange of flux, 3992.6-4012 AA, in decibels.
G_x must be 9.55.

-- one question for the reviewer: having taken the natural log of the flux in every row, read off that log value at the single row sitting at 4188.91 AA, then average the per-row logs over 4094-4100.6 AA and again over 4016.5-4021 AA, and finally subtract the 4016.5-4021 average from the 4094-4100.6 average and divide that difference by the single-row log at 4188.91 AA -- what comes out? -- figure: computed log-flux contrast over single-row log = -0.10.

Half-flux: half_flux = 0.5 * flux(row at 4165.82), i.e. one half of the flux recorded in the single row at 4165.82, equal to 4.59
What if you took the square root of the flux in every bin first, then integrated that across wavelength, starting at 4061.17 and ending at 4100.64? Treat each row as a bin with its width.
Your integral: 117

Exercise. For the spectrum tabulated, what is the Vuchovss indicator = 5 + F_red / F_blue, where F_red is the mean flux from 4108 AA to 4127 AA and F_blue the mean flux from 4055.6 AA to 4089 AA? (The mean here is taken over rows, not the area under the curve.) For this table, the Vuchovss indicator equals 6.07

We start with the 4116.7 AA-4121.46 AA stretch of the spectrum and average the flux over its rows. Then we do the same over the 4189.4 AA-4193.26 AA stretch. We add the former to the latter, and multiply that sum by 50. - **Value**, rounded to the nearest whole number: 885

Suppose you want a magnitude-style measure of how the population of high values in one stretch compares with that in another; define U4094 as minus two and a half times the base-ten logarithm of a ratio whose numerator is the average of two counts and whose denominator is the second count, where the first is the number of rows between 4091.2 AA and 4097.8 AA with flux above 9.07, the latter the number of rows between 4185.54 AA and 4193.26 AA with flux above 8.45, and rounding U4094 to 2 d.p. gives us 0.44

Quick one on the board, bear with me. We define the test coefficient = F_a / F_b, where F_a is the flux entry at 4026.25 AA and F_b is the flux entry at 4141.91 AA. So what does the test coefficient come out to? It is 0.86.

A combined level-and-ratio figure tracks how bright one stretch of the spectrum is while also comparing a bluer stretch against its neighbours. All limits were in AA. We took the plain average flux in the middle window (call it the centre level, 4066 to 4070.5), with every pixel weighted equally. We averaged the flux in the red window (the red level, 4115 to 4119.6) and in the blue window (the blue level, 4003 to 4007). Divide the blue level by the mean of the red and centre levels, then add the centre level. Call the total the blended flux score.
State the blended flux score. 9.9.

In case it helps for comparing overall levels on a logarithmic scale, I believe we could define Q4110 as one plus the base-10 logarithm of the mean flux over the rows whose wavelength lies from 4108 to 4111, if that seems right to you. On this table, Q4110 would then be 1.94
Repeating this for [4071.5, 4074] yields 1.96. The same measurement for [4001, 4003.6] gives 1.97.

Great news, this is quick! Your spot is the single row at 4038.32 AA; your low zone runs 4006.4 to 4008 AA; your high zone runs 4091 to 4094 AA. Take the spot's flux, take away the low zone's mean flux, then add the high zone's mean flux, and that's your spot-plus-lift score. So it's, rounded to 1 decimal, 11.1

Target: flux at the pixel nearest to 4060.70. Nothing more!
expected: 7.889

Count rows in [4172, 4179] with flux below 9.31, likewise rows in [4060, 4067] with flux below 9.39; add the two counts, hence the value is 10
